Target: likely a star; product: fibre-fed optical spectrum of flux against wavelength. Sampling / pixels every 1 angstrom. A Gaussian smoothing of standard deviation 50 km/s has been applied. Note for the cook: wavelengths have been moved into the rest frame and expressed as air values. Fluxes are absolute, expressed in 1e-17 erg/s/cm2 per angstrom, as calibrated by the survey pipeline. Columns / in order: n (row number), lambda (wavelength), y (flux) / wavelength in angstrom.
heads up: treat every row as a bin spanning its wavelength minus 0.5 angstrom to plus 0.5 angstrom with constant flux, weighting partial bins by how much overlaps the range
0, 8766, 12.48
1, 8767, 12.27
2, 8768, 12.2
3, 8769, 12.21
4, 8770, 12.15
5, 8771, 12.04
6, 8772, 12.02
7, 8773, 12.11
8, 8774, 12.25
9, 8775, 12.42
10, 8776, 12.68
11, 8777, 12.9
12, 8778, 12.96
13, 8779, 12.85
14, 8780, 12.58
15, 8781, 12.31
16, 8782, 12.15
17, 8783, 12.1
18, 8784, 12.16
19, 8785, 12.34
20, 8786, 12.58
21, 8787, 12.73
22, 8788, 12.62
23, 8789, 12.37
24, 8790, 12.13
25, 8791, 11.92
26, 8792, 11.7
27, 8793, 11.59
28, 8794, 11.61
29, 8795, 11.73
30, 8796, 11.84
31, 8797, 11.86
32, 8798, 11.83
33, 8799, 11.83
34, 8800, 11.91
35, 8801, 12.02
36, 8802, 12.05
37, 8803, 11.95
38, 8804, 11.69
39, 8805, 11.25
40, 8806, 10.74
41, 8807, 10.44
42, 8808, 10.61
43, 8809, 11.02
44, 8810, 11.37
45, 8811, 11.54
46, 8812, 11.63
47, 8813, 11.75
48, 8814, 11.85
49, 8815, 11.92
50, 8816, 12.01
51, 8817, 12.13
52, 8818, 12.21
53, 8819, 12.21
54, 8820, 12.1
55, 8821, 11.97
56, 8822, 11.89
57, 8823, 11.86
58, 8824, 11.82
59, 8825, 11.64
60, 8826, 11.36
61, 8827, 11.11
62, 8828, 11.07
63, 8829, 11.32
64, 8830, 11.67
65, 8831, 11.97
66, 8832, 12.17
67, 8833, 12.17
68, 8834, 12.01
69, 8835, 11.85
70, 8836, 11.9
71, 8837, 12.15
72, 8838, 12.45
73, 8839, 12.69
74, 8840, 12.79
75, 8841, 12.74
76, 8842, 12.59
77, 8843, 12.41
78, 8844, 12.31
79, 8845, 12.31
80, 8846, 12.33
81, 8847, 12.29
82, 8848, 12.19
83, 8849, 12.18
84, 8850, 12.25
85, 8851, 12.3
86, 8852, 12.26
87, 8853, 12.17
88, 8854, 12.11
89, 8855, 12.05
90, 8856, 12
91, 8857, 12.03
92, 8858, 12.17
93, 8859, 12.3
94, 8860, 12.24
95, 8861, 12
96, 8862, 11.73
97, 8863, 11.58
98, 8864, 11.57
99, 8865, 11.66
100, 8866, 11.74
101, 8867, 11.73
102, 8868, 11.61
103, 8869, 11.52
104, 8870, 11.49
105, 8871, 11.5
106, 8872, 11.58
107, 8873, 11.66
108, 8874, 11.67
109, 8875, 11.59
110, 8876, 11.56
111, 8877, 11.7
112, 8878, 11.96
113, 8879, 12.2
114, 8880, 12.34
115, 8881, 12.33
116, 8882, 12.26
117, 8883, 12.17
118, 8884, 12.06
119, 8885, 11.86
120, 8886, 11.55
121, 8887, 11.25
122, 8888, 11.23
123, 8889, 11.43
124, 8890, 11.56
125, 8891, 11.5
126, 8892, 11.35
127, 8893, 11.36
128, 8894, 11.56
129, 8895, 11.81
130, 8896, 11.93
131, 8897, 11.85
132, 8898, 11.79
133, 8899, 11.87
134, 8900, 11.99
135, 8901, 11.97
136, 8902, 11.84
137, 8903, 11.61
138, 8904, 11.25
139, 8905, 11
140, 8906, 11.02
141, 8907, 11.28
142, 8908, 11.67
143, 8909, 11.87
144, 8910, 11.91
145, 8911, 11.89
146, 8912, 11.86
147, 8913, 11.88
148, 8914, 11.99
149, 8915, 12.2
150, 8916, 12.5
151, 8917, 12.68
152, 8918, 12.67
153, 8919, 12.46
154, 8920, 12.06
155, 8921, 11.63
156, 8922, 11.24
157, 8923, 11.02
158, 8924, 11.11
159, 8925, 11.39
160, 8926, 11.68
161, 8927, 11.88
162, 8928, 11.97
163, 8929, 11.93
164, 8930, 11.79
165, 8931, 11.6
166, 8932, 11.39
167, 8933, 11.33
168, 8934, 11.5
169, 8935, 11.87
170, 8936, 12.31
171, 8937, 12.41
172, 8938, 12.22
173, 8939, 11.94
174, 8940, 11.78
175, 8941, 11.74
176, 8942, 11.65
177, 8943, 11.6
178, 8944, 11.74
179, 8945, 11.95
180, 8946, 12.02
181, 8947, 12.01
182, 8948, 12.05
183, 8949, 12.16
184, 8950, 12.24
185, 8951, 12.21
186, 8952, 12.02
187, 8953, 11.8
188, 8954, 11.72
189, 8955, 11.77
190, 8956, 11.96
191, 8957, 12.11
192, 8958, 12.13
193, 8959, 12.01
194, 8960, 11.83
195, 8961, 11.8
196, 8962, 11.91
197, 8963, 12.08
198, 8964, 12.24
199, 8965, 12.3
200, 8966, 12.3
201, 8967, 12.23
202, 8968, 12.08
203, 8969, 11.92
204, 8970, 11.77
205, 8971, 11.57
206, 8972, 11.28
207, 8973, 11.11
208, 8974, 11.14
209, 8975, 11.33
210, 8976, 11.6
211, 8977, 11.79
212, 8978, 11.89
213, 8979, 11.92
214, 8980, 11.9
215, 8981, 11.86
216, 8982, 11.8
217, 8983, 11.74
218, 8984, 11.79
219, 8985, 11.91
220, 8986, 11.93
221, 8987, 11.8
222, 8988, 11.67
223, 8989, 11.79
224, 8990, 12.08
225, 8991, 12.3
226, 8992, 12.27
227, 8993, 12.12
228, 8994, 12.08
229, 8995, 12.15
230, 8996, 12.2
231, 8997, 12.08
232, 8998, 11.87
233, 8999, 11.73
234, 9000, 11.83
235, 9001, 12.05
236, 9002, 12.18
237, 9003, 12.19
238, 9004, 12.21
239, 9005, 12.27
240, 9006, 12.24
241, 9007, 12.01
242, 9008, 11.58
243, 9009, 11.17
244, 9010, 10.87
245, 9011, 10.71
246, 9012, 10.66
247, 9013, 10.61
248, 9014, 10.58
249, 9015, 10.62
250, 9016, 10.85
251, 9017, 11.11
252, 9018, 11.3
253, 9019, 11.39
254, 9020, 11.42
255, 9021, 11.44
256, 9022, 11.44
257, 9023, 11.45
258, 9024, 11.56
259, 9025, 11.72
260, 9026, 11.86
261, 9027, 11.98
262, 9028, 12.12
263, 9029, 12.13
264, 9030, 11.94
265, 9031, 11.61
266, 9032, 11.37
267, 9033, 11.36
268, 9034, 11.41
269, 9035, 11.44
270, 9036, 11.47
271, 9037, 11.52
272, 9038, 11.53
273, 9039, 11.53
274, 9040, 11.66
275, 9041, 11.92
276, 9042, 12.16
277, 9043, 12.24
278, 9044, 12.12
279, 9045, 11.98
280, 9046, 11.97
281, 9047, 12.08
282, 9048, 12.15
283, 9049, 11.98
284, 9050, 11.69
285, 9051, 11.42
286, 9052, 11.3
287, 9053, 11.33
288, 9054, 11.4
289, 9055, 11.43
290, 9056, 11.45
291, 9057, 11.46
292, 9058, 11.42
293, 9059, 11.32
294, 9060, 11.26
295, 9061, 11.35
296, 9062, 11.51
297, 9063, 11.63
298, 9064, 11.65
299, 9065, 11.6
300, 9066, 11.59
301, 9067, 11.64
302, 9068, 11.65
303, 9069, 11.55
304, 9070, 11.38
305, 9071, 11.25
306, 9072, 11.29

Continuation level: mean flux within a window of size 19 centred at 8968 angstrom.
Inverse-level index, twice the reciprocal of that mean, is 0.169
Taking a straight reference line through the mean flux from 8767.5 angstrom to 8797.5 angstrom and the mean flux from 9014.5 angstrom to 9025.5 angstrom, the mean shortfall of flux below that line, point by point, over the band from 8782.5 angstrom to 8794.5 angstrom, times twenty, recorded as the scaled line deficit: 1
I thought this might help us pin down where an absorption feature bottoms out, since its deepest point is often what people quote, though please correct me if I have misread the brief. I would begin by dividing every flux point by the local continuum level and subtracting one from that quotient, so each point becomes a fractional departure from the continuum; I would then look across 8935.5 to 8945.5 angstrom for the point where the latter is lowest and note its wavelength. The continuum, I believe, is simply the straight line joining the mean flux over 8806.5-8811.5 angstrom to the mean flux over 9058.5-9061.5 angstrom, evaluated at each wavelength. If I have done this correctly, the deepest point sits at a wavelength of 8943 angstrom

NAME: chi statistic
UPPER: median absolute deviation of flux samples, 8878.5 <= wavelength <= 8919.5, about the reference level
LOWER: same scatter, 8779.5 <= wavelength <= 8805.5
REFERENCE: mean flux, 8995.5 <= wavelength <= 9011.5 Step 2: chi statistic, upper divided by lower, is 1.2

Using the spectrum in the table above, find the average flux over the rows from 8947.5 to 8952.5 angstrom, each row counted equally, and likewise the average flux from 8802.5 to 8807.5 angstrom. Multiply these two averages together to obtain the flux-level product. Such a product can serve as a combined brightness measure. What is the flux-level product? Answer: 136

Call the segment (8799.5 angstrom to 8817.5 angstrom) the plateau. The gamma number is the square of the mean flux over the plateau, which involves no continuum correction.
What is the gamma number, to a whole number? 133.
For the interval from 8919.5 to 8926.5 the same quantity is 131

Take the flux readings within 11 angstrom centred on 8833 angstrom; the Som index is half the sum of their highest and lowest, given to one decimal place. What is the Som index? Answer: 11.8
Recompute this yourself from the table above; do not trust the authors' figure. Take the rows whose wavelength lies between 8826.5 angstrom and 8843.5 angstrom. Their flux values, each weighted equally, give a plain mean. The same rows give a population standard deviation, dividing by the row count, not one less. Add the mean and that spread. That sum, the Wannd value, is 12.58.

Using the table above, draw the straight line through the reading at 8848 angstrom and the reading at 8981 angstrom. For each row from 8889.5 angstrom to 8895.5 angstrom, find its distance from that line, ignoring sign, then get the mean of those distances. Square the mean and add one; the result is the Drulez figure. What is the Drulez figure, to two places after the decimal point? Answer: 1.31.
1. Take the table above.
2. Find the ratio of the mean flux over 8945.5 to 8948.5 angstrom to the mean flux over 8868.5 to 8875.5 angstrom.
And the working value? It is 1.04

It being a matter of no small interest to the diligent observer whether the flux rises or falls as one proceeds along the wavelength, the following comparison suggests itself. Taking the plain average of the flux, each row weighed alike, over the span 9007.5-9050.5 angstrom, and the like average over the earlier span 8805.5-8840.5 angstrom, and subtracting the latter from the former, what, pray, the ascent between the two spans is -0.23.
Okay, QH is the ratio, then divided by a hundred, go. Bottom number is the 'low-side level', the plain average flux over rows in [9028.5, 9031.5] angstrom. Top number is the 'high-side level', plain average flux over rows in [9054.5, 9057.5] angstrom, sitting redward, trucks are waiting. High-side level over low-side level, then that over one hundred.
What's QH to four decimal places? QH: 0.0096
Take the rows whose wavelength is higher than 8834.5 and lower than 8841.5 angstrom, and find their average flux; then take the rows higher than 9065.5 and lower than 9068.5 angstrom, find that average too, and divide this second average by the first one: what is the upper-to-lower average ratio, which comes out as 0.94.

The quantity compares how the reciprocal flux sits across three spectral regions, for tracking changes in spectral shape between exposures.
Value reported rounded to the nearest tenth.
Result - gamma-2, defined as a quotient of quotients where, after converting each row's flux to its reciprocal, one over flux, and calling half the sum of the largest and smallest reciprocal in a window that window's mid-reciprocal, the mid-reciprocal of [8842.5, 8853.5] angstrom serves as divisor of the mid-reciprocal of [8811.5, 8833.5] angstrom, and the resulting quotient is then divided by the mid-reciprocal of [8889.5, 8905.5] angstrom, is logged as 12.1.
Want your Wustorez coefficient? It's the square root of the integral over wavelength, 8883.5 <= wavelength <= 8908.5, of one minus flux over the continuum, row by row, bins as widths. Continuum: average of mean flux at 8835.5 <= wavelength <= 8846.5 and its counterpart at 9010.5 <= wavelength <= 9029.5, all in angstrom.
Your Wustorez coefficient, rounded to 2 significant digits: 0.78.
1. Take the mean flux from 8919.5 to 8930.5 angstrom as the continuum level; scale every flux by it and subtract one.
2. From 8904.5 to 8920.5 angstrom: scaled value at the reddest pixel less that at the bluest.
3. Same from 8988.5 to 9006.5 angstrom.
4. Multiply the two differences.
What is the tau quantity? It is 0.0035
